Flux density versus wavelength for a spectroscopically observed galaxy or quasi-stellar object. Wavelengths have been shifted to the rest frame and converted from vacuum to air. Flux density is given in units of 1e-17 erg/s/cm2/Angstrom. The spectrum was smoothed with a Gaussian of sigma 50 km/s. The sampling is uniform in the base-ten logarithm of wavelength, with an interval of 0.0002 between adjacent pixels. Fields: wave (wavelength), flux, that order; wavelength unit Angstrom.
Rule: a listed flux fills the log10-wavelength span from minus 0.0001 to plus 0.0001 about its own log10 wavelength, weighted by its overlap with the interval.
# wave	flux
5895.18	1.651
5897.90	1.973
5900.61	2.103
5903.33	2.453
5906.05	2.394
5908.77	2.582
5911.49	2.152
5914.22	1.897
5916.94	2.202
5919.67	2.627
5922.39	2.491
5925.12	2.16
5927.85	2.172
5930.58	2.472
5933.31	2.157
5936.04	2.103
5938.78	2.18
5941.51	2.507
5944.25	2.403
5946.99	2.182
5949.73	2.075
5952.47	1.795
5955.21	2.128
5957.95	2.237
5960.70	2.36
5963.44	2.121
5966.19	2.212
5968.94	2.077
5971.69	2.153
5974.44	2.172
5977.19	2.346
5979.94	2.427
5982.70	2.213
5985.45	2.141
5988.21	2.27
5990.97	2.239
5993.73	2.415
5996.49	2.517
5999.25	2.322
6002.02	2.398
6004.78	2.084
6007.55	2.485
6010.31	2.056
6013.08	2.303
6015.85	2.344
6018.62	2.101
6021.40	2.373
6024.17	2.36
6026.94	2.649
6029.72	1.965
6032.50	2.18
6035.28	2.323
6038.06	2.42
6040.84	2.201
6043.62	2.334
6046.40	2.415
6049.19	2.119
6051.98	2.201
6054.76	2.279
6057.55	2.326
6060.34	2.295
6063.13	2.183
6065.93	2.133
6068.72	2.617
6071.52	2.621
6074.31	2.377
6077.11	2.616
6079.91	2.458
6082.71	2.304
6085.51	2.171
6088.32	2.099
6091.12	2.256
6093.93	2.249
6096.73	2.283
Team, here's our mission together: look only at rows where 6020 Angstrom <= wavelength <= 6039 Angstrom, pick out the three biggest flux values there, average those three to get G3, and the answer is 2.48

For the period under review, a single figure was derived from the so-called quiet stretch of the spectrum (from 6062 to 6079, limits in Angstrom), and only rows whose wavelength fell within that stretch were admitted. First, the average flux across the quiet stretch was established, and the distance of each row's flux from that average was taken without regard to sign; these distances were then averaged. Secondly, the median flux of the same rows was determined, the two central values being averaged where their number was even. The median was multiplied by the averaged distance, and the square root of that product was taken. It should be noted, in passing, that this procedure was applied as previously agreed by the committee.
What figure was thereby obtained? 0.70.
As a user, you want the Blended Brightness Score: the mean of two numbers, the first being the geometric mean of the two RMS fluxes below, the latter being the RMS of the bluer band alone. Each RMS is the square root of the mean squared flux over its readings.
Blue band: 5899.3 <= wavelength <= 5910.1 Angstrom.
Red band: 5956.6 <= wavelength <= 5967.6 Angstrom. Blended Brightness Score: 2.35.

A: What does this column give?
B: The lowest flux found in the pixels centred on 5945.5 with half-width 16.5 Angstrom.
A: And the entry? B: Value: 1.795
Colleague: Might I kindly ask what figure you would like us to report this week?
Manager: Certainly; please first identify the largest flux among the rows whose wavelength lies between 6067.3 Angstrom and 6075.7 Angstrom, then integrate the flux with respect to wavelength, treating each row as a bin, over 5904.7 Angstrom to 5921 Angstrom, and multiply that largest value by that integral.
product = 99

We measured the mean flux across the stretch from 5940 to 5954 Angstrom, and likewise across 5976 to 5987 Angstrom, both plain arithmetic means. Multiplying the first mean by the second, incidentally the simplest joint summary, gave 5.00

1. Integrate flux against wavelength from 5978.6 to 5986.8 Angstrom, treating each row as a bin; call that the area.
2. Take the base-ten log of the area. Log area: 1.27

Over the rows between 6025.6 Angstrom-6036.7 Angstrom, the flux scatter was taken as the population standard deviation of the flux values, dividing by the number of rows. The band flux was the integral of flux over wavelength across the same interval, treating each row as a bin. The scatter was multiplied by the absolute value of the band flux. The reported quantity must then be 6.3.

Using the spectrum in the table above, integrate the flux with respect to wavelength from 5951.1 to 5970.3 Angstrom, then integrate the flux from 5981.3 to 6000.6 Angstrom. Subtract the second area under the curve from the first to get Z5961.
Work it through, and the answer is -3.5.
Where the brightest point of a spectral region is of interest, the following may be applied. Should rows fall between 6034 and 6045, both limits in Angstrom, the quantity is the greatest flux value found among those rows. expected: 2.42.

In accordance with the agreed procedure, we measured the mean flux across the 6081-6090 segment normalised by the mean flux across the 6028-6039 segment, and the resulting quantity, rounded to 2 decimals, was 0.99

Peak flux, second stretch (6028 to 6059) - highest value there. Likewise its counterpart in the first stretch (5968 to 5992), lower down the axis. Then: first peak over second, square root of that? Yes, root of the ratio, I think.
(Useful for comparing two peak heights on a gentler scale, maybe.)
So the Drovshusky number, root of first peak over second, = 1.00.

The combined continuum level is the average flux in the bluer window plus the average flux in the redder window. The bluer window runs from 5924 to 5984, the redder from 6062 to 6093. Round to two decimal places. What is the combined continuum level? 4.56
